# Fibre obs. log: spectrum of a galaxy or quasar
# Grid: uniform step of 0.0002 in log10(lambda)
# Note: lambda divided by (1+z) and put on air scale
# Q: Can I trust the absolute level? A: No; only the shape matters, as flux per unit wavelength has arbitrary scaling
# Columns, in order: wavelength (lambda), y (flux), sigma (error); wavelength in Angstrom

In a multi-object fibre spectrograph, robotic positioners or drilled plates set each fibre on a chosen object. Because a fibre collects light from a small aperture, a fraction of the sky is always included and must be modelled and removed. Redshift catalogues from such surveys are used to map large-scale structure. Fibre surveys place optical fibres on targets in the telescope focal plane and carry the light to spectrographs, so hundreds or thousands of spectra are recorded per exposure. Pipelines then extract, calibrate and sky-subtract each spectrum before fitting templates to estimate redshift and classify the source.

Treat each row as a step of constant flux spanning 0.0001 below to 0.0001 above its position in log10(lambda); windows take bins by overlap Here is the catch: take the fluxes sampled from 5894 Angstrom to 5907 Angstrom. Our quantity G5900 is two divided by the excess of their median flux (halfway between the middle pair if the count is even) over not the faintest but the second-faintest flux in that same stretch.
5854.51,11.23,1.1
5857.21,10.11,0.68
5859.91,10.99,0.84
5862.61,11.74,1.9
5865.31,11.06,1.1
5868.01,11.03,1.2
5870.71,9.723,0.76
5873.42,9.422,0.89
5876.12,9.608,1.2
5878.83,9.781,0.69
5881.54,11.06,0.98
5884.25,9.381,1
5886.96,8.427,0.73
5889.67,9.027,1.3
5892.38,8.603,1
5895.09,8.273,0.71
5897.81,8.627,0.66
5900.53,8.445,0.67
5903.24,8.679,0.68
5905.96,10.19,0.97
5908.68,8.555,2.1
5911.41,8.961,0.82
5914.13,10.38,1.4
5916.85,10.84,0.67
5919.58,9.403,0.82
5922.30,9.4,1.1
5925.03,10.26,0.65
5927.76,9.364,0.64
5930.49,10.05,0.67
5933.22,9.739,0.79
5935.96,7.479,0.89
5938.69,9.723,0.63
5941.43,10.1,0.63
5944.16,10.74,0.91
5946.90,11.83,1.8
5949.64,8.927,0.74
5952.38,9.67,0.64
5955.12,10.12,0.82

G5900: 11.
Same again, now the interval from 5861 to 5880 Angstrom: 12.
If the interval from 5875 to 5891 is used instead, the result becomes 4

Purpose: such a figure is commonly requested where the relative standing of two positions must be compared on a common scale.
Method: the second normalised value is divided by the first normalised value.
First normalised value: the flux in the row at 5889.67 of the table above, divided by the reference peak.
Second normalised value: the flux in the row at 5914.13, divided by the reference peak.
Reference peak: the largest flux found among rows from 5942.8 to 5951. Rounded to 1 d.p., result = 1.1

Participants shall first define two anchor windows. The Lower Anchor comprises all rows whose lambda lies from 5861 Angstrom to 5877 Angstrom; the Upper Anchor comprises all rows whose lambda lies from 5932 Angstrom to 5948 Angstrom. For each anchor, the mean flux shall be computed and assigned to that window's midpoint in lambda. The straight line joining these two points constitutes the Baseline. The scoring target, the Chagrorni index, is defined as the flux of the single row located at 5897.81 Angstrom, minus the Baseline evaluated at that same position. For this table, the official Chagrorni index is -1.6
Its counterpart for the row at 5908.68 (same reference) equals -1.6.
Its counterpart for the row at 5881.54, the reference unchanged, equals 0.7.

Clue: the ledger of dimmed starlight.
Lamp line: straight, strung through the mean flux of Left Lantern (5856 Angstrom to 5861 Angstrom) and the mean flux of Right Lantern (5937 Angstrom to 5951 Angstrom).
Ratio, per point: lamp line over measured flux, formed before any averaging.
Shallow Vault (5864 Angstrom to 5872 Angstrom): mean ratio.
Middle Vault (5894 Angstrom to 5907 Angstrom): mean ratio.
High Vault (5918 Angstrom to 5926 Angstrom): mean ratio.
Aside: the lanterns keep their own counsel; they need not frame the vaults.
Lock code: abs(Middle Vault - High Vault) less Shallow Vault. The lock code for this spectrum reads -0.88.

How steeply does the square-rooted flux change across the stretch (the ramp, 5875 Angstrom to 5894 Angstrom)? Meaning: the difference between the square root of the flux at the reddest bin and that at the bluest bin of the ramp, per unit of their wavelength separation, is -0.010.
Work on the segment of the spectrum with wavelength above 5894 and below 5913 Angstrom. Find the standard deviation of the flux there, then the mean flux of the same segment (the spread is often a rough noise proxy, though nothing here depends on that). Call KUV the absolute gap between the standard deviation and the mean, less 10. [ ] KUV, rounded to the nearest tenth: -1.8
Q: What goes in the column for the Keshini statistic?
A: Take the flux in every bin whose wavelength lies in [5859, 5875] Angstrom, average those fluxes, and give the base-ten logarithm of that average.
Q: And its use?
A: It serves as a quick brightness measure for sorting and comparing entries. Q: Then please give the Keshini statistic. 1.03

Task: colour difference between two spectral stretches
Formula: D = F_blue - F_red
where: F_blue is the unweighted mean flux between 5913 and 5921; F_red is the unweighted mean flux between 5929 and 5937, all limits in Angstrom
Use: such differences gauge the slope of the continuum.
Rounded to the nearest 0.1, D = 1.1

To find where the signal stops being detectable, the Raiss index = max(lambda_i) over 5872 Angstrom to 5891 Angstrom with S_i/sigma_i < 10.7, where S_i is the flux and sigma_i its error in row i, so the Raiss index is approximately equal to 5889.67 Angstrom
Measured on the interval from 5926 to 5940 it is 5935.96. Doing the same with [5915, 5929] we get 5922.30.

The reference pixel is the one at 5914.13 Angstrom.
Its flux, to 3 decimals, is 10.380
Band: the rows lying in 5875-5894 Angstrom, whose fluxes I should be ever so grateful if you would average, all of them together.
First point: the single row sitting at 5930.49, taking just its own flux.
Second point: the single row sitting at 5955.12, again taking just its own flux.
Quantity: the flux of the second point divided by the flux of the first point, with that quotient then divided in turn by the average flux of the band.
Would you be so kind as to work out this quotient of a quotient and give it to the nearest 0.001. 0.107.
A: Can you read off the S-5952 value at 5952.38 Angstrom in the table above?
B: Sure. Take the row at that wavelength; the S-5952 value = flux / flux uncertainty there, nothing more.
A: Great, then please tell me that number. 15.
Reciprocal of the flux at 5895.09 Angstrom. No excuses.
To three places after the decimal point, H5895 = 0.121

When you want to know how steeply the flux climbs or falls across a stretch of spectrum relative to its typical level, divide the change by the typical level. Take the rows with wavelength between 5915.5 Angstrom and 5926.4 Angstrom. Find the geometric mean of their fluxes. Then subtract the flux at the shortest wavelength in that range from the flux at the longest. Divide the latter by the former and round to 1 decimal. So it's -0.1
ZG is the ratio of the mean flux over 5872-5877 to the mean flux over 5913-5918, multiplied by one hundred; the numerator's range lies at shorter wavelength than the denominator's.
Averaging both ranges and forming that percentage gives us 90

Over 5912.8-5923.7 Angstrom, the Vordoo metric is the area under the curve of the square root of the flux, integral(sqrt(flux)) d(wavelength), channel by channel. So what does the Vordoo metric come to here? 34.5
